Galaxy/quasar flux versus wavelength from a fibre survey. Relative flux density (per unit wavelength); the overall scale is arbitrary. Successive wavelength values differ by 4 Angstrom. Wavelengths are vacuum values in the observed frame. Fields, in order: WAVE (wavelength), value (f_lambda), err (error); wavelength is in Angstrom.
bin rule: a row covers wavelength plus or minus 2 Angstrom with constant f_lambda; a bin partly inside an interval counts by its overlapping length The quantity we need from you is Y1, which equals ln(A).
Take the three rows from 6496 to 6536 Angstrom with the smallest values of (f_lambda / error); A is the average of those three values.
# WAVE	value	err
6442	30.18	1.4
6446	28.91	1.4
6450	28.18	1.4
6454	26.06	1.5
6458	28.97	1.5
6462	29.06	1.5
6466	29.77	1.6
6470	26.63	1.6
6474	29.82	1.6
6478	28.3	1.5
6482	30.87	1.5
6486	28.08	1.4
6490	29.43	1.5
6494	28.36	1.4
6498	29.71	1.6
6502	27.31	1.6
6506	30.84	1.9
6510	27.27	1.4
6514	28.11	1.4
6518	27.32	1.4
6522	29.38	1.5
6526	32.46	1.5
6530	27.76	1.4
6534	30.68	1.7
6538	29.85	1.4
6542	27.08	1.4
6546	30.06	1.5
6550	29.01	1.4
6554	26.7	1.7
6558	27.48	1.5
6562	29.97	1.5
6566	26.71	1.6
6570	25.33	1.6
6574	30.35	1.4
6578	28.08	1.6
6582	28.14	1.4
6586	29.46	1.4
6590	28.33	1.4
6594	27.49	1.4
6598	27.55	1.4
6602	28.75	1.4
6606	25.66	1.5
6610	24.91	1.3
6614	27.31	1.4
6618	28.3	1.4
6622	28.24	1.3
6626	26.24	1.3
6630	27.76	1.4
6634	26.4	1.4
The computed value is 2.84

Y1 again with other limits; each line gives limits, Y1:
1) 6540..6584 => 2.78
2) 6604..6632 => 2.92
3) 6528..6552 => 2.95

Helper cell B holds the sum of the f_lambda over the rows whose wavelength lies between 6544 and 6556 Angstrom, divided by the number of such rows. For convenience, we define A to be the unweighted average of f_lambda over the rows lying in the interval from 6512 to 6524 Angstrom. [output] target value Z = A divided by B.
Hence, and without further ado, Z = 0.99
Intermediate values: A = 28.3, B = 28.6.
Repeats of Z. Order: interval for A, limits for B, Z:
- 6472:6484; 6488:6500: 1.02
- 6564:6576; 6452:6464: 0.98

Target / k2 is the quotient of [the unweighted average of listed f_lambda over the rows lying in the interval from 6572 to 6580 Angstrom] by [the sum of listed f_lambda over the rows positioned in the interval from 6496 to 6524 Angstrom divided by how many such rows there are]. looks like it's 1.02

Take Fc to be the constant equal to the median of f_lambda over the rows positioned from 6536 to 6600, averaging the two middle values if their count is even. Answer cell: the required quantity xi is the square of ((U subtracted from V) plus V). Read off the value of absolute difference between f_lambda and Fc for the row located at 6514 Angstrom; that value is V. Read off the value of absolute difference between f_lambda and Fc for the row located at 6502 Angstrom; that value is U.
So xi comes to 0.6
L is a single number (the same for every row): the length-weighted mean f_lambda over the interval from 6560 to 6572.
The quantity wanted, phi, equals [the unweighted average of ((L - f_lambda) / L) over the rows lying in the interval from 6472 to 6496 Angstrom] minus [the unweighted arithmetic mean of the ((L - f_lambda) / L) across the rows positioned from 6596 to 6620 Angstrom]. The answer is -0.075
